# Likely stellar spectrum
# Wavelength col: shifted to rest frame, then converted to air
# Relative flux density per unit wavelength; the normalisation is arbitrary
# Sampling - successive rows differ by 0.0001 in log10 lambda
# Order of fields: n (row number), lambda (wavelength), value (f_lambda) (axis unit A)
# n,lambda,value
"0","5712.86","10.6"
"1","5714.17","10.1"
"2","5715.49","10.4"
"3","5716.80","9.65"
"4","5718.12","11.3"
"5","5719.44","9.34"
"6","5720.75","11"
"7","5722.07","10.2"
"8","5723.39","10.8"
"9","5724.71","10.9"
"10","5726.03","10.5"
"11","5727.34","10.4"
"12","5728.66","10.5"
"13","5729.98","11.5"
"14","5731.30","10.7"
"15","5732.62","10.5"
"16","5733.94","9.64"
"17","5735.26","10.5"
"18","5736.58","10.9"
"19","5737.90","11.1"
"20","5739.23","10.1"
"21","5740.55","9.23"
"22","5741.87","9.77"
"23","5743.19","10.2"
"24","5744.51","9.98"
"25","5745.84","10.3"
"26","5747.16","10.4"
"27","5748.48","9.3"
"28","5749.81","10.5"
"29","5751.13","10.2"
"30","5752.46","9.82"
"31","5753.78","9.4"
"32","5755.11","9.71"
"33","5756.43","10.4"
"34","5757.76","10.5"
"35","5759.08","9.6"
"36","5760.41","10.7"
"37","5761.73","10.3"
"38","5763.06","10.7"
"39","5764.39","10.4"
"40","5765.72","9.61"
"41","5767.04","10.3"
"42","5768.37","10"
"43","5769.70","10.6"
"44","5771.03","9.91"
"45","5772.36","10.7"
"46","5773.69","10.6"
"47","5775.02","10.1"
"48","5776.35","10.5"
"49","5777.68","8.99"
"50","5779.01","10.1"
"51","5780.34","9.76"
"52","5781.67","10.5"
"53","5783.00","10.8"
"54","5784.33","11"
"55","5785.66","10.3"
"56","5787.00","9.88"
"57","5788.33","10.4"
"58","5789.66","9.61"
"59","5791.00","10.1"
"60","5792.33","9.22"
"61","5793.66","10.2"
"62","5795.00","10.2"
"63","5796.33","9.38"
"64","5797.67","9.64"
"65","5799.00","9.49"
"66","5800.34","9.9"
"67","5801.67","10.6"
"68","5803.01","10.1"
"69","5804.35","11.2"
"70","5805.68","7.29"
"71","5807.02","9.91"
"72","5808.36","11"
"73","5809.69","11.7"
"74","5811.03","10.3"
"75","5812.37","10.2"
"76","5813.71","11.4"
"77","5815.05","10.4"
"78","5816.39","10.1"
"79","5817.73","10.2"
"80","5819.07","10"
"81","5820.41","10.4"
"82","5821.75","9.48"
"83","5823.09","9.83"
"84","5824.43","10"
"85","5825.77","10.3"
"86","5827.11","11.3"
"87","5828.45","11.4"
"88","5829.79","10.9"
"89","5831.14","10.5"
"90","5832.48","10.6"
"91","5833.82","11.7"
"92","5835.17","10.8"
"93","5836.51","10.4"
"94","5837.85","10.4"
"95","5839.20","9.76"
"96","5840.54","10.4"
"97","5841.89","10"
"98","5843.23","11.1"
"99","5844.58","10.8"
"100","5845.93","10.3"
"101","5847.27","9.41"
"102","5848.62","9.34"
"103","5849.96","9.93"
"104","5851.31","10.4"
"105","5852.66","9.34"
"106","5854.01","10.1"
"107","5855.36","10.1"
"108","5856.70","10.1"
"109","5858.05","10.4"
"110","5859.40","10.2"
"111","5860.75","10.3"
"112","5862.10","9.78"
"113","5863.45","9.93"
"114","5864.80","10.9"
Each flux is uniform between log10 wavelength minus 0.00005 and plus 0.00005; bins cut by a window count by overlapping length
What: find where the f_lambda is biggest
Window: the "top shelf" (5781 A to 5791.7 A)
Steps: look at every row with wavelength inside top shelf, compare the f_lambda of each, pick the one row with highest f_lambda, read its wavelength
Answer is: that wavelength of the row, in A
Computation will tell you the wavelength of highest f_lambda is 5784.33 A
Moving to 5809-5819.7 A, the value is 5809.69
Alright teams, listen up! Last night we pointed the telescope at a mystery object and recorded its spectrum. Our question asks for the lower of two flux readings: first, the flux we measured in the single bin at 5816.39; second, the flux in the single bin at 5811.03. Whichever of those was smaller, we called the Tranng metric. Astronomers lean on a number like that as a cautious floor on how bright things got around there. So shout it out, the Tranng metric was 10.1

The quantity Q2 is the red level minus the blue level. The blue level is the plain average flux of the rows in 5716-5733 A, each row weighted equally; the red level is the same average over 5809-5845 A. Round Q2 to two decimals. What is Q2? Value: -0.03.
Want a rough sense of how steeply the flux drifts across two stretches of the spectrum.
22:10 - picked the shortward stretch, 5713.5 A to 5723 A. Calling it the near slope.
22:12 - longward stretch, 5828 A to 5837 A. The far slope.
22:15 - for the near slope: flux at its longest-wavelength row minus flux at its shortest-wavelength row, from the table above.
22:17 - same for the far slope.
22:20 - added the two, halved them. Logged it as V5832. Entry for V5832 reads -0.45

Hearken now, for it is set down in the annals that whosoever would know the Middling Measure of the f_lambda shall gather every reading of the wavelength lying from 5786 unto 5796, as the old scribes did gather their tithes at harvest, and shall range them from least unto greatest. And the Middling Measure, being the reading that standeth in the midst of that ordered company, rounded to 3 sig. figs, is 10.1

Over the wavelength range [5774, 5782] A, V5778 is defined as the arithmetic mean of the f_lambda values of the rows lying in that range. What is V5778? 10.0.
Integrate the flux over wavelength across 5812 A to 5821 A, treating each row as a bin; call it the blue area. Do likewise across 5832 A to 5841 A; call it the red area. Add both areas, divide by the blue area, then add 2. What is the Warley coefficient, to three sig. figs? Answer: 4.02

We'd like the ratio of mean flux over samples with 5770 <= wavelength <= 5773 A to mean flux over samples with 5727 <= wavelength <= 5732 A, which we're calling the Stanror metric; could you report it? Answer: 0.96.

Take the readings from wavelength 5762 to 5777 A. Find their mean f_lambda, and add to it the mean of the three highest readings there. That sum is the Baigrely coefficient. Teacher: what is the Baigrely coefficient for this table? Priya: 21.0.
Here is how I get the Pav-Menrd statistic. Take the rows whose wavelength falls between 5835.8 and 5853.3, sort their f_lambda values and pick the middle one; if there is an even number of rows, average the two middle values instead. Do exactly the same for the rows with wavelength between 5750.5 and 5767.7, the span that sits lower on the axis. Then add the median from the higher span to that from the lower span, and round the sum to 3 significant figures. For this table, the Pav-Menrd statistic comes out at 20.6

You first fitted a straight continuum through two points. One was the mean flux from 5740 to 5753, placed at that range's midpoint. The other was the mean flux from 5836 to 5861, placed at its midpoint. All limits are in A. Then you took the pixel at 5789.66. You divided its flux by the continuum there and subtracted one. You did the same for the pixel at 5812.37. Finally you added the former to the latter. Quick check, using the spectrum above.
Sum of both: -0.032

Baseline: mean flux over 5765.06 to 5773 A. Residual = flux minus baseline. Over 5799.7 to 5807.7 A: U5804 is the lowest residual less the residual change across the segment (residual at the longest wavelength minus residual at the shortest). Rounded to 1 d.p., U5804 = -2.9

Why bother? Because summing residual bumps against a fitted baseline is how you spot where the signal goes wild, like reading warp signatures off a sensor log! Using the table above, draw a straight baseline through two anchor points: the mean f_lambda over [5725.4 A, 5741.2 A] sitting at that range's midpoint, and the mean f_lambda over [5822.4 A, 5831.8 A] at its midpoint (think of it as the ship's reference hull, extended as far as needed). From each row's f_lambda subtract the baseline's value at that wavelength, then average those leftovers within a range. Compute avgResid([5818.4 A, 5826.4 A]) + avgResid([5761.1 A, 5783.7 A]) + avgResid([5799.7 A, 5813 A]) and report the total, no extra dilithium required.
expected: -1.2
